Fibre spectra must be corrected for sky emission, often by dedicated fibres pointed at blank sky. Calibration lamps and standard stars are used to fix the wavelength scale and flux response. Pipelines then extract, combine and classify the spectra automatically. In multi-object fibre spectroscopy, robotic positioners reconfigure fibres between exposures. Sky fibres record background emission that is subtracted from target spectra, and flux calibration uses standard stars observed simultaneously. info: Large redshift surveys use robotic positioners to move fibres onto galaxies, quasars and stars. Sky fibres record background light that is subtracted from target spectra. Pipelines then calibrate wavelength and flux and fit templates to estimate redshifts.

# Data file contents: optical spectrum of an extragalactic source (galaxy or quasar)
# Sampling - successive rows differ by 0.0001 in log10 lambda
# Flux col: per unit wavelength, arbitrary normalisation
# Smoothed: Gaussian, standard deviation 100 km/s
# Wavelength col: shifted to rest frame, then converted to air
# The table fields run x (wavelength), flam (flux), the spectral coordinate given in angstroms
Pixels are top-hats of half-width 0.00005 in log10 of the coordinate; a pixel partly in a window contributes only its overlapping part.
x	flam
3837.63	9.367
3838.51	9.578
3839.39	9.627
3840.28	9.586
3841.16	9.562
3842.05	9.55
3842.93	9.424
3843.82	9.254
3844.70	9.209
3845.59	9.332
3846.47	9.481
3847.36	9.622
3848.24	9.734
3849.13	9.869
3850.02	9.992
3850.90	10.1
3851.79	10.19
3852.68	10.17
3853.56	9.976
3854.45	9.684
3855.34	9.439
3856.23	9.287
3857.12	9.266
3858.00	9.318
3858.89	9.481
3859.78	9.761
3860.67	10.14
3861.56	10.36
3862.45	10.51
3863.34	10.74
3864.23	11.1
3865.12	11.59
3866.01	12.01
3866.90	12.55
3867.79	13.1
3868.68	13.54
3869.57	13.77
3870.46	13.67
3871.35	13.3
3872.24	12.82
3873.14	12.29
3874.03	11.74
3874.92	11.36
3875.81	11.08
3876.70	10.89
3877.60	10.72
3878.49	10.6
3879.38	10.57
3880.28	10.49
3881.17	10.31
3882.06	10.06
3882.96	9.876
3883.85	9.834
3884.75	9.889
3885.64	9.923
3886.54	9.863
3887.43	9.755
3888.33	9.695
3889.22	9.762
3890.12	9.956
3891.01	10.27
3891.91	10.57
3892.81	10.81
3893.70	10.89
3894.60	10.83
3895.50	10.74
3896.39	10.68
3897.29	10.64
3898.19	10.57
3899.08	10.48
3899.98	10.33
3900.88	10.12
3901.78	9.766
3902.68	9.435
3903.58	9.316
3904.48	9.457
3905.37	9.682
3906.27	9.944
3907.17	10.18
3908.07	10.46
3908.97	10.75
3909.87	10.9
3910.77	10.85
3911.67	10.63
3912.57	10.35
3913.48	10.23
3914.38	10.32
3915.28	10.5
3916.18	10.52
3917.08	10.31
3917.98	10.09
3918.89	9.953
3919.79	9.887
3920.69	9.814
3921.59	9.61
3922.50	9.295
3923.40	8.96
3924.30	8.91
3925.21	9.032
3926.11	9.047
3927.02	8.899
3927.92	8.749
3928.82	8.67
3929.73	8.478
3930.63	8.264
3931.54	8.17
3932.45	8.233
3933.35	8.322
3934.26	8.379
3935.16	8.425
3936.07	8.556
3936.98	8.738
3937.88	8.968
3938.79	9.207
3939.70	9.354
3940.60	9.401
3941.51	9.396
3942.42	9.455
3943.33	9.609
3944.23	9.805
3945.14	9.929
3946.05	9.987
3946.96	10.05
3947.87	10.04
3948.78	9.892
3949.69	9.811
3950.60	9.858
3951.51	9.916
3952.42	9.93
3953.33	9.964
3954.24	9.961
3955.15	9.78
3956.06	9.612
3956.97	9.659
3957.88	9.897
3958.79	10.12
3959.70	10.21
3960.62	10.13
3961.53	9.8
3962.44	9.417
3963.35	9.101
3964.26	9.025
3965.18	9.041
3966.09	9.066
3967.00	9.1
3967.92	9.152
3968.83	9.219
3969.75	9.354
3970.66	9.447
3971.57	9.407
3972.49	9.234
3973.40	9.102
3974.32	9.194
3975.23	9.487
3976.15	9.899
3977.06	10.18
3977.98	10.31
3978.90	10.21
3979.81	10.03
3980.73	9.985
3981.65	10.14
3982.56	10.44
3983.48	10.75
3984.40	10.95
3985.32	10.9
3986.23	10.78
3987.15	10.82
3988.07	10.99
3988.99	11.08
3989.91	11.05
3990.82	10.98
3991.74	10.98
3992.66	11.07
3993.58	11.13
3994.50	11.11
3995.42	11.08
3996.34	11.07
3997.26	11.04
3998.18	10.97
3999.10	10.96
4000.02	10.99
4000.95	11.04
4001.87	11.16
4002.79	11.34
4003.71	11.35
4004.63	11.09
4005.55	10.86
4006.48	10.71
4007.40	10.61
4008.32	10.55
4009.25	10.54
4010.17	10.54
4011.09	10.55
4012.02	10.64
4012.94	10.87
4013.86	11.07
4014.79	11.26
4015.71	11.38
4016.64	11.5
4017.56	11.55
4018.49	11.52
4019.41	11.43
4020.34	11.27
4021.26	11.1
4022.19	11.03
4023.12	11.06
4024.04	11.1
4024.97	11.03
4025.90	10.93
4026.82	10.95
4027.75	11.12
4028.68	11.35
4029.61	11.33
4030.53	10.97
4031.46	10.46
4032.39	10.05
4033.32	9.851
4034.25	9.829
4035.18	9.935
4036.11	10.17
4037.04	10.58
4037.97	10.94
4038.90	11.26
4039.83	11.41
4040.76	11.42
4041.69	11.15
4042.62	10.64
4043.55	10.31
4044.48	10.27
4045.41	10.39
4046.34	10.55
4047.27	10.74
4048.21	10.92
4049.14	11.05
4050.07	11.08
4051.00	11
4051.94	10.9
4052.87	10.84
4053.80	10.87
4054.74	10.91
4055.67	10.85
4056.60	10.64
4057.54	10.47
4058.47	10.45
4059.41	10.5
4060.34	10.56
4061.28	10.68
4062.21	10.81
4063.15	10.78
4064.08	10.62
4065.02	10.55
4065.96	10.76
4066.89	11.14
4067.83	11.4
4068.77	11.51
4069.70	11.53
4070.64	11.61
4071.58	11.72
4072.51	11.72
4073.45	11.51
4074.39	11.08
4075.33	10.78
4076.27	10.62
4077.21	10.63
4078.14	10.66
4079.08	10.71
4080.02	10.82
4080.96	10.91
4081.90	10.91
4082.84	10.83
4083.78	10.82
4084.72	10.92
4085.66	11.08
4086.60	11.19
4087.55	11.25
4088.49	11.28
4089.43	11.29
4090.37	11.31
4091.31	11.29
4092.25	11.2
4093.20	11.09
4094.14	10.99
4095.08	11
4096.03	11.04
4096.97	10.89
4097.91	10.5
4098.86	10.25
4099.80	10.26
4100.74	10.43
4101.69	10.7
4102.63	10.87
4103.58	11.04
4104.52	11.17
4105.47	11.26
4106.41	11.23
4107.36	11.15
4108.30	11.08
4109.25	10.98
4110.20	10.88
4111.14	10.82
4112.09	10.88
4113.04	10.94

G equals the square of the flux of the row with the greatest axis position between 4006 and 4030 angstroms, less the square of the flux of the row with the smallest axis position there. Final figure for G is 14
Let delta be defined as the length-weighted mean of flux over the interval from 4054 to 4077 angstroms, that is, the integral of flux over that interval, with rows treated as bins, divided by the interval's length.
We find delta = 11.0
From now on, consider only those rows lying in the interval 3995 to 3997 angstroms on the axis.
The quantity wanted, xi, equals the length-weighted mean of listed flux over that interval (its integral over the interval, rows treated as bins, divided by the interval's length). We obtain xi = 11.1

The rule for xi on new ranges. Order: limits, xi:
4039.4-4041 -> 11.4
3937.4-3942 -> 9.3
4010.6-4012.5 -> 10.6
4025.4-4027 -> 11.0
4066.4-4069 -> 11.3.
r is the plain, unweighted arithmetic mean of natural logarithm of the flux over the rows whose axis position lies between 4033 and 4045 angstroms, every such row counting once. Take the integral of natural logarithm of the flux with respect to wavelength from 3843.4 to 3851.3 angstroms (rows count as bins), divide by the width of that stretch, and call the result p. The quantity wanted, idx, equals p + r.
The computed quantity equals 4.62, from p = 2.27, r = 2.36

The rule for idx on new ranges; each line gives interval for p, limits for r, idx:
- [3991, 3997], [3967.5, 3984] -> 4.68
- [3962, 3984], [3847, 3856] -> 4.55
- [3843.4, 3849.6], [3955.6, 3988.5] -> 4.54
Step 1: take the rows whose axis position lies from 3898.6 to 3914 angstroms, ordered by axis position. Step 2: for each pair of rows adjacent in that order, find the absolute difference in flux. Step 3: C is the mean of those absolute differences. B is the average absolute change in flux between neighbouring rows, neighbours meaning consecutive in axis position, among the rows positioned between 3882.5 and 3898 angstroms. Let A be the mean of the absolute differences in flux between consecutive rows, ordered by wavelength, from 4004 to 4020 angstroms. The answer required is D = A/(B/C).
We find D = 0.199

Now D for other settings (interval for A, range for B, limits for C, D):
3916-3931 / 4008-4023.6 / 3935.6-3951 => 0.180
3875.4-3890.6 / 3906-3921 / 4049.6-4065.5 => 0.060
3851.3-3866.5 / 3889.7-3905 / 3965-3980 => 0.194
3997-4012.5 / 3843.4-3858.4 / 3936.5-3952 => 0.072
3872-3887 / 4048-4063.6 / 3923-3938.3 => 0.276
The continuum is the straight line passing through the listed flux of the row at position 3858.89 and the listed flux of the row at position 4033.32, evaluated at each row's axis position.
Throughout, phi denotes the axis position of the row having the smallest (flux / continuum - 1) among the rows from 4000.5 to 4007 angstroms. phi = 4006.48 angstroms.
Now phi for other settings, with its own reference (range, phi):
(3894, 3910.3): 3903.58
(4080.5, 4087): 4083.78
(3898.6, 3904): 3903.58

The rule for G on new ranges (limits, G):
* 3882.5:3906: -4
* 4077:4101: -4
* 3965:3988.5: 39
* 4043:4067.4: 18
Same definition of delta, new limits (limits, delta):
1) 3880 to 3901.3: 10.3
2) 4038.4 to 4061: 10.8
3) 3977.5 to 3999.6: 10.8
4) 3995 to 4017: 11.0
